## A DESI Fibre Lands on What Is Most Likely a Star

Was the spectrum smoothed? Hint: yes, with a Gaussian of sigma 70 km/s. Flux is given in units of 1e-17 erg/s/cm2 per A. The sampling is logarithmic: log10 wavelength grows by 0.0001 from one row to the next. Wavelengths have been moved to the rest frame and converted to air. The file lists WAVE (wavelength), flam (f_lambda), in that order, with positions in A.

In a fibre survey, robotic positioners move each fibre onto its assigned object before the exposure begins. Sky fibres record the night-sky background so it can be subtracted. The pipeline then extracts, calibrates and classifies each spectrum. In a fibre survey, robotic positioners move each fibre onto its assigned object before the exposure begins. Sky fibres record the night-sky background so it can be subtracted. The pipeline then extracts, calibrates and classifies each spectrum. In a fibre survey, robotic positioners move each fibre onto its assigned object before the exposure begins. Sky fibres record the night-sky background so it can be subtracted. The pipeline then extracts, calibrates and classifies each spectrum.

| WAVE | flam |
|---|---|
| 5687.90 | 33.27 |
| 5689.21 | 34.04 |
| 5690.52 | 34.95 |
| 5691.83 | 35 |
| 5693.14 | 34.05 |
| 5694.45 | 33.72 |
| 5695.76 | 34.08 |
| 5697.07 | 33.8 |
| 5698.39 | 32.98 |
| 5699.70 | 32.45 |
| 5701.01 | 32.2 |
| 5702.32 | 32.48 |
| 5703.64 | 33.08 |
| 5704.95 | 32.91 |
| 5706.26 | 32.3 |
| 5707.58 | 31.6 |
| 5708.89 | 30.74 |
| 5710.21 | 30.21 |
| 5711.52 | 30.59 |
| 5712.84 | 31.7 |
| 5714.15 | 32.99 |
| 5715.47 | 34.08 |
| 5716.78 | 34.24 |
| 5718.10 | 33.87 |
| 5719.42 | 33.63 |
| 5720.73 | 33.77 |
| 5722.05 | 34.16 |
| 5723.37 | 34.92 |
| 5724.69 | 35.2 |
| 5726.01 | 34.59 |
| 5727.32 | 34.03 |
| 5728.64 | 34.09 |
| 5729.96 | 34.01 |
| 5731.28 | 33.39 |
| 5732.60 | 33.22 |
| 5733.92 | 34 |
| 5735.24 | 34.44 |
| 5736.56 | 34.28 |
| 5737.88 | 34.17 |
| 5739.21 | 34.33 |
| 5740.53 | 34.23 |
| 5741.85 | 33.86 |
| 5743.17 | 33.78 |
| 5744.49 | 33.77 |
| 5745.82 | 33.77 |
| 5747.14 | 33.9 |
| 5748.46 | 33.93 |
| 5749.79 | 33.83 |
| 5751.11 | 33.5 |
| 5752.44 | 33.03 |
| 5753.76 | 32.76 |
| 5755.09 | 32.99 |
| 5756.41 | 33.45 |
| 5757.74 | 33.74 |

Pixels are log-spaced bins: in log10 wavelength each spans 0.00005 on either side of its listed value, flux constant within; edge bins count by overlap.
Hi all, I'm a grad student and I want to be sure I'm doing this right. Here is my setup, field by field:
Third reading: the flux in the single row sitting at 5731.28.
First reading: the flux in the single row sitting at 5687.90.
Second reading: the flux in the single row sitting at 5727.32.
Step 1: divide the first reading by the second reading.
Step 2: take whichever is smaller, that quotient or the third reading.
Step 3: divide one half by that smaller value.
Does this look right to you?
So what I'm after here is 0.511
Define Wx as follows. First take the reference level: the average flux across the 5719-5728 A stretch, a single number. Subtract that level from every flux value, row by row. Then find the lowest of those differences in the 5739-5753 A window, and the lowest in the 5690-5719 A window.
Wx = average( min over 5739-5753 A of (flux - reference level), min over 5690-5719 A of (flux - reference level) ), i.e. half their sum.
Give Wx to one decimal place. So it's -2.7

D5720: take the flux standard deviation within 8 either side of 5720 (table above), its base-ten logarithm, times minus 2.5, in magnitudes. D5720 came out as 0.1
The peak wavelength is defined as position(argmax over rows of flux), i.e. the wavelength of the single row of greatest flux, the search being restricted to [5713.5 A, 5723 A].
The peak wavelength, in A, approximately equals 5716.78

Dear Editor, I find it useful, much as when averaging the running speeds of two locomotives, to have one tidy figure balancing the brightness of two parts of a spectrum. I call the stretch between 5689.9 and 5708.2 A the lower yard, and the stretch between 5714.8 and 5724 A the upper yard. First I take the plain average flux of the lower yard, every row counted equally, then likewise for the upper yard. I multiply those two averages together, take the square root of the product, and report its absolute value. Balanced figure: 33.7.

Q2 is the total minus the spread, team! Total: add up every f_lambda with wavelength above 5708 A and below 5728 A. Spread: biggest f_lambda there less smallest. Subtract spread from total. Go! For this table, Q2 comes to 494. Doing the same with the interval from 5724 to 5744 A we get 510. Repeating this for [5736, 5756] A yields 505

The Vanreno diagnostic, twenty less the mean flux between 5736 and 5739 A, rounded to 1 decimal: -14.2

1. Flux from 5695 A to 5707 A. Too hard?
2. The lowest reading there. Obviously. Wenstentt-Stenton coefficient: 32.2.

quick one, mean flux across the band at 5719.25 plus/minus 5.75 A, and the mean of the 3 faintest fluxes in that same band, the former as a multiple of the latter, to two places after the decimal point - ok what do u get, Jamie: 1.02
